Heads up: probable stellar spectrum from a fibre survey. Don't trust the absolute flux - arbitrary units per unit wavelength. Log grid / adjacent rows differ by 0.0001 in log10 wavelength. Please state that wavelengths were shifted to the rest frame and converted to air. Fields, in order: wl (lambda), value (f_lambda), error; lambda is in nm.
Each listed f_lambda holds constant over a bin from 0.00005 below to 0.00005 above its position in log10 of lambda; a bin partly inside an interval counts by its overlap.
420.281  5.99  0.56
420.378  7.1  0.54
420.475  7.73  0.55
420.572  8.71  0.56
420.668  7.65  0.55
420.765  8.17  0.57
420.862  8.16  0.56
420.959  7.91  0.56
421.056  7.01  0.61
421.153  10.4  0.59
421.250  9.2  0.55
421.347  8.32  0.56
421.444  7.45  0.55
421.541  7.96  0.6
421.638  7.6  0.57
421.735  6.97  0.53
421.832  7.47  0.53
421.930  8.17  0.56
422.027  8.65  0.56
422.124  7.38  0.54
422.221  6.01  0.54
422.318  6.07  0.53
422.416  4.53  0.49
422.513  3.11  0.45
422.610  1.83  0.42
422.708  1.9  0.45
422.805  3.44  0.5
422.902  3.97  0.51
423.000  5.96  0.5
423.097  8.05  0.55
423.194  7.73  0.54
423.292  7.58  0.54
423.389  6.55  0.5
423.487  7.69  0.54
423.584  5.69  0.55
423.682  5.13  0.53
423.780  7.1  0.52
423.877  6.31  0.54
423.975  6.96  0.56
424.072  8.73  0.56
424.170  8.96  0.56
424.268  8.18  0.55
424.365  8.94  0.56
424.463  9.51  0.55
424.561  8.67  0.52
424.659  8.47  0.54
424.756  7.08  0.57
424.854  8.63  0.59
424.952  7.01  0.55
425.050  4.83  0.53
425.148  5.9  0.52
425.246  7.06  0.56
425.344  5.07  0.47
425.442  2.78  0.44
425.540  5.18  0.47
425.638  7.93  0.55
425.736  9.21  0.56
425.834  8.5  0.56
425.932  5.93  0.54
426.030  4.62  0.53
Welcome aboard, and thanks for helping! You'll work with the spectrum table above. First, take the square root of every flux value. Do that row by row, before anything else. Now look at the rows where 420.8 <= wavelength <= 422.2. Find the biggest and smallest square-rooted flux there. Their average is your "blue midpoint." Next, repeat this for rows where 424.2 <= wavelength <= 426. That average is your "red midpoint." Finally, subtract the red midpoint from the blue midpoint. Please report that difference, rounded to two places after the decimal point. 0.56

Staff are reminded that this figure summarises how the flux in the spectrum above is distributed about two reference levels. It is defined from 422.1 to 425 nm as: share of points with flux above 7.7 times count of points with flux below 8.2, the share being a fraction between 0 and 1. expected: 7.7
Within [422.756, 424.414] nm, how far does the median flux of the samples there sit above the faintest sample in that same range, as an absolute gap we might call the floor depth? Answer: 3.7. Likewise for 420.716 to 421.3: 1.2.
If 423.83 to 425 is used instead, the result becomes 2.2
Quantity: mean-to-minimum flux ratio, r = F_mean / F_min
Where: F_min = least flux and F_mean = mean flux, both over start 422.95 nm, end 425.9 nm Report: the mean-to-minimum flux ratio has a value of 2.58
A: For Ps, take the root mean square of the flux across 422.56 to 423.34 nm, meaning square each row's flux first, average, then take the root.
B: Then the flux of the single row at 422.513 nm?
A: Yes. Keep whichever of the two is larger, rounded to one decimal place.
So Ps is 5.6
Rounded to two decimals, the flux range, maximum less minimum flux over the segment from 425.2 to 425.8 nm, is 6.43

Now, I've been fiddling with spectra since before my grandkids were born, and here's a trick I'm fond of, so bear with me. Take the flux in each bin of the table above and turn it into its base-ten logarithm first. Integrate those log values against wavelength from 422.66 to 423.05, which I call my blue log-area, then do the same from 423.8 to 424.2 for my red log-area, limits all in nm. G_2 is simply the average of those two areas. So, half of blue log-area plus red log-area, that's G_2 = 0.28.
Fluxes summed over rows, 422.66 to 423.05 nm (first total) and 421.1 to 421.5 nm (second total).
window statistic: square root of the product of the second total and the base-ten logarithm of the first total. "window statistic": 6.47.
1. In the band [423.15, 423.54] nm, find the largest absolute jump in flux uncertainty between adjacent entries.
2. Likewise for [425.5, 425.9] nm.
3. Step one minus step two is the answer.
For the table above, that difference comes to -0.040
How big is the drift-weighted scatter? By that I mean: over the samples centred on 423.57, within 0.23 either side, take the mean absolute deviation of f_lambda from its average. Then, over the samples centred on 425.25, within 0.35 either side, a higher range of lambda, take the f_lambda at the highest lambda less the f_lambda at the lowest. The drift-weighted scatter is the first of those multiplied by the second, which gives -1.5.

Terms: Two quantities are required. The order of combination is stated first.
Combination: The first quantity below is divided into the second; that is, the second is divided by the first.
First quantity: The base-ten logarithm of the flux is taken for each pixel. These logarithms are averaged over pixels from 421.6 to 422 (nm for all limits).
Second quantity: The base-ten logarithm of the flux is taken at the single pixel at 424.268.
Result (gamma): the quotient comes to 1.04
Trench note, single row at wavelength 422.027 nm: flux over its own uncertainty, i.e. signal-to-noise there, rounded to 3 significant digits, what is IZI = 15.4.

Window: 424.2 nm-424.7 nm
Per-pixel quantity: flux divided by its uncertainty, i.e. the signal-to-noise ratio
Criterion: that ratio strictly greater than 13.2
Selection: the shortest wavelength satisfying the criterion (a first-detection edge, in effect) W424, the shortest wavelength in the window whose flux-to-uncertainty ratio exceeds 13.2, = 424.268 nm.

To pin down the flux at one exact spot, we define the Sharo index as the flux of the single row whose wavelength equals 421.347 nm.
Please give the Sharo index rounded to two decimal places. 8.32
